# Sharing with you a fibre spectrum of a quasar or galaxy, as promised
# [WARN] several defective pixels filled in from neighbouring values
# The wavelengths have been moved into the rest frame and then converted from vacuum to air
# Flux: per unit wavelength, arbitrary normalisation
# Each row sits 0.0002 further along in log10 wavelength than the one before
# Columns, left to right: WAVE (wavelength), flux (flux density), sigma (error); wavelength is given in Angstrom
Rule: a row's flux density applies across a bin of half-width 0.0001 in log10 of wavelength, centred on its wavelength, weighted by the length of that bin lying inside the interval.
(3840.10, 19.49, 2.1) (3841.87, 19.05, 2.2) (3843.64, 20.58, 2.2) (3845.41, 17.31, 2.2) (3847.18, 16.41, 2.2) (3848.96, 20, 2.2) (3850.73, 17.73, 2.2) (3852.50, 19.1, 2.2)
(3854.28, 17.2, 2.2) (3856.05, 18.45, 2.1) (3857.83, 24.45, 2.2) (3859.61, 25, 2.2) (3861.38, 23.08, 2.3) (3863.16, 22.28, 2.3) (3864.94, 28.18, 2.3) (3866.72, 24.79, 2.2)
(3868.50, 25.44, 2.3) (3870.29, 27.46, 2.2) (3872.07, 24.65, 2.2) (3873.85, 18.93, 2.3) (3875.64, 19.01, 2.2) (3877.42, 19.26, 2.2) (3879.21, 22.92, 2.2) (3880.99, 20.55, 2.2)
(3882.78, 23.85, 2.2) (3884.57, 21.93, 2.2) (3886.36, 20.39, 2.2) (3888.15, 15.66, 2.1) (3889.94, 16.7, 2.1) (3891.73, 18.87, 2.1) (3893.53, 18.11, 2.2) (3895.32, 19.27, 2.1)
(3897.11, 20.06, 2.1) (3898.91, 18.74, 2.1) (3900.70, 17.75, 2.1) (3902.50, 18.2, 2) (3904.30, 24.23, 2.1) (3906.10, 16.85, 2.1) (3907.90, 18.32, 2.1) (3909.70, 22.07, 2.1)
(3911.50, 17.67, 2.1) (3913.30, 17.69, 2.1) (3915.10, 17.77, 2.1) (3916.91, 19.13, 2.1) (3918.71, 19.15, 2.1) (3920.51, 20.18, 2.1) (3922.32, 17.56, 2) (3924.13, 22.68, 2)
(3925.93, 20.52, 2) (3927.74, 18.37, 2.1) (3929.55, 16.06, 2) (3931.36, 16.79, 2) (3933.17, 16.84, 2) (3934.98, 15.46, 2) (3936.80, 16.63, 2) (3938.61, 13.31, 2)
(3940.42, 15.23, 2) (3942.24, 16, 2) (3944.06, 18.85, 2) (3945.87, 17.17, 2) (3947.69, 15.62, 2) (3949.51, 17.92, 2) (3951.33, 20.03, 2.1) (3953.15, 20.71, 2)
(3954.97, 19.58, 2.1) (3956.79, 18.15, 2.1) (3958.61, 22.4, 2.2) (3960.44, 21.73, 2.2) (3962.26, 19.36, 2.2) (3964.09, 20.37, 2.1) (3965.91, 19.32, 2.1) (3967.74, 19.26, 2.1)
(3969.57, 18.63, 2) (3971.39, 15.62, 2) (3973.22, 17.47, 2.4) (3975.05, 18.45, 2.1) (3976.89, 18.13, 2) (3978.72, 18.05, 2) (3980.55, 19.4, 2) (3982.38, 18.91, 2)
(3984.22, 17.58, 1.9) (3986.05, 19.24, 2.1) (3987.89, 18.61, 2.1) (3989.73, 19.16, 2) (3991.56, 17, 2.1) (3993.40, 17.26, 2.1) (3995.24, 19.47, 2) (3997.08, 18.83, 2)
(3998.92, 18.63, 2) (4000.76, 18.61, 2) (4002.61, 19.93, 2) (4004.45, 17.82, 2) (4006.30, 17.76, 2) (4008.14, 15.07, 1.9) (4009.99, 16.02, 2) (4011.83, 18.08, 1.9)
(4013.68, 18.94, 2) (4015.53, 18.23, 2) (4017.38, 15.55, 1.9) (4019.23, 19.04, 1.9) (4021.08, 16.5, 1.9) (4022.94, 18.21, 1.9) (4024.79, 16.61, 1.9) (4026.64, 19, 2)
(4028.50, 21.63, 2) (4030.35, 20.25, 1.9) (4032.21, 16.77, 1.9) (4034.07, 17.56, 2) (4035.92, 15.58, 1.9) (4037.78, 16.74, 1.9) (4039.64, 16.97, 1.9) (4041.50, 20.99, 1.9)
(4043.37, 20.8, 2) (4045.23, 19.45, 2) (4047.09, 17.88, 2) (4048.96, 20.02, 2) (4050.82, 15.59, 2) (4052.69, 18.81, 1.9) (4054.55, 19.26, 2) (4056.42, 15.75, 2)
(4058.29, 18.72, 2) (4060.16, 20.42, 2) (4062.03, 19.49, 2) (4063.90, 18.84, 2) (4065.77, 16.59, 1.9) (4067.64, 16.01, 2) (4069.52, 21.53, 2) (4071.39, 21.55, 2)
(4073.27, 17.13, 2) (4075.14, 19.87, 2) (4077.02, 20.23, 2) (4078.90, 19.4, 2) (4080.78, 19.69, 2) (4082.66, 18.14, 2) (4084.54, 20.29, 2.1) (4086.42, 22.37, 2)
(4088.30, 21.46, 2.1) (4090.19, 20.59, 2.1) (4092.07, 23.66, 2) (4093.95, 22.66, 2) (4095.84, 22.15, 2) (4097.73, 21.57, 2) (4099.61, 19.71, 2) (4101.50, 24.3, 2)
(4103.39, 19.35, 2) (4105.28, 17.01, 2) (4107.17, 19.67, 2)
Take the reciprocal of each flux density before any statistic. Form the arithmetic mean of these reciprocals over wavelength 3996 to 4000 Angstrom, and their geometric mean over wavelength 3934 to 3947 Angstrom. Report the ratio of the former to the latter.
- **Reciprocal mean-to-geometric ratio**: 0.85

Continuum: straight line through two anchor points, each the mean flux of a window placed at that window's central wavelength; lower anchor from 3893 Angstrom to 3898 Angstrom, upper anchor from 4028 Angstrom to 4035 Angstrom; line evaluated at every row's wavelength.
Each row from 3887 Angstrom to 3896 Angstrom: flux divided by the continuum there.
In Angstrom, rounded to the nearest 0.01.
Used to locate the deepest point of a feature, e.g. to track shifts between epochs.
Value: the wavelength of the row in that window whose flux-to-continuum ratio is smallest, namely 3888.15 Angstrom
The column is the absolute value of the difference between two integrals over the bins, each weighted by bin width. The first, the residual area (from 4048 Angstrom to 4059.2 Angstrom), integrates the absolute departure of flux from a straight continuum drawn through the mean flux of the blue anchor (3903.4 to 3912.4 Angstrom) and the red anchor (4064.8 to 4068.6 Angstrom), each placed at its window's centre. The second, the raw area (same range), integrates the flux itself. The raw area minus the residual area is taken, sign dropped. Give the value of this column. 179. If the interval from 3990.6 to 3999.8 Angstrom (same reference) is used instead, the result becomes 159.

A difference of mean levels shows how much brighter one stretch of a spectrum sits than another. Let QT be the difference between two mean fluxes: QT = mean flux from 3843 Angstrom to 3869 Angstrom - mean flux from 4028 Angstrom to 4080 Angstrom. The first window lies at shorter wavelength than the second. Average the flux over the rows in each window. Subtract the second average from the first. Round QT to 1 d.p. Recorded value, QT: 2.6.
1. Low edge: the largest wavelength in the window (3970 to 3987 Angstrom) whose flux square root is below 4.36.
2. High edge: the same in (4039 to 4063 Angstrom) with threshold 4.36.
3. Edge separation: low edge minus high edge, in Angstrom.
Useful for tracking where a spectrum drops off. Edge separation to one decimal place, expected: -74.1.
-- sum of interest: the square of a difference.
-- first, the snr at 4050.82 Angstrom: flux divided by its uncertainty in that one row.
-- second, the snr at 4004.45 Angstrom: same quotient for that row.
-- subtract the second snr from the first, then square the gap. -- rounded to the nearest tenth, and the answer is 1.2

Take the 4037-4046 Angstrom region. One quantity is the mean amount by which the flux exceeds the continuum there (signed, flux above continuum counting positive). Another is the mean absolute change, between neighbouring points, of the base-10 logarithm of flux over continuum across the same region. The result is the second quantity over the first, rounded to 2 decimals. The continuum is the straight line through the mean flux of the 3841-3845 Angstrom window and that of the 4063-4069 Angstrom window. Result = 0.02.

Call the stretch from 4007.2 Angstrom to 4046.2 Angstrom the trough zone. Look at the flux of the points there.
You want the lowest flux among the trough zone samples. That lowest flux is 15.07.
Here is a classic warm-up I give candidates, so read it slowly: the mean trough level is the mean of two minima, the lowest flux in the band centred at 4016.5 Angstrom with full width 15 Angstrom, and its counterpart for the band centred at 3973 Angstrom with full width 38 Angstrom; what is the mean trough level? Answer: 15.6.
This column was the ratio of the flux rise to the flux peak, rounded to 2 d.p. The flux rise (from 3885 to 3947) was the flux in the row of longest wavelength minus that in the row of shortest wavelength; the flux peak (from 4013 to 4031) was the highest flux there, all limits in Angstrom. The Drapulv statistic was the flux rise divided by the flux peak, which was -0.15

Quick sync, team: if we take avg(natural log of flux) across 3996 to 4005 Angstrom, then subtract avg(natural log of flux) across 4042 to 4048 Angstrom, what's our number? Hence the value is -0.03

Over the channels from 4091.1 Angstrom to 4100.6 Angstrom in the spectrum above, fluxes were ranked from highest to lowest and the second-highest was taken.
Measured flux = 22.66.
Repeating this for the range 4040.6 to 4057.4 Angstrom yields 20.8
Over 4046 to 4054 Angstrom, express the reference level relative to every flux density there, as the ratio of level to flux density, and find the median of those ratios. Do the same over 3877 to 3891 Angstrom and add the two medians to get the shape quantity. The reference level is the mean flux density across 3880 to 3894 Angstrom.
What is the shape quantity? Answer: 2.02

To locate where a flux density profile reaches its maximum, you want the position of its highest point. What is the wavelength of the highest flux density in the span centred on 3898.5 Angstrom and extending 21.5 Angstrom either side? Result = 3904.30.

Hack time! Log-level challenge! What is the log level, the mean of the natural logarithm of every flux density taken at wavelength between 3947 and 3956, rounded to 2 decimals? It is 2.93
